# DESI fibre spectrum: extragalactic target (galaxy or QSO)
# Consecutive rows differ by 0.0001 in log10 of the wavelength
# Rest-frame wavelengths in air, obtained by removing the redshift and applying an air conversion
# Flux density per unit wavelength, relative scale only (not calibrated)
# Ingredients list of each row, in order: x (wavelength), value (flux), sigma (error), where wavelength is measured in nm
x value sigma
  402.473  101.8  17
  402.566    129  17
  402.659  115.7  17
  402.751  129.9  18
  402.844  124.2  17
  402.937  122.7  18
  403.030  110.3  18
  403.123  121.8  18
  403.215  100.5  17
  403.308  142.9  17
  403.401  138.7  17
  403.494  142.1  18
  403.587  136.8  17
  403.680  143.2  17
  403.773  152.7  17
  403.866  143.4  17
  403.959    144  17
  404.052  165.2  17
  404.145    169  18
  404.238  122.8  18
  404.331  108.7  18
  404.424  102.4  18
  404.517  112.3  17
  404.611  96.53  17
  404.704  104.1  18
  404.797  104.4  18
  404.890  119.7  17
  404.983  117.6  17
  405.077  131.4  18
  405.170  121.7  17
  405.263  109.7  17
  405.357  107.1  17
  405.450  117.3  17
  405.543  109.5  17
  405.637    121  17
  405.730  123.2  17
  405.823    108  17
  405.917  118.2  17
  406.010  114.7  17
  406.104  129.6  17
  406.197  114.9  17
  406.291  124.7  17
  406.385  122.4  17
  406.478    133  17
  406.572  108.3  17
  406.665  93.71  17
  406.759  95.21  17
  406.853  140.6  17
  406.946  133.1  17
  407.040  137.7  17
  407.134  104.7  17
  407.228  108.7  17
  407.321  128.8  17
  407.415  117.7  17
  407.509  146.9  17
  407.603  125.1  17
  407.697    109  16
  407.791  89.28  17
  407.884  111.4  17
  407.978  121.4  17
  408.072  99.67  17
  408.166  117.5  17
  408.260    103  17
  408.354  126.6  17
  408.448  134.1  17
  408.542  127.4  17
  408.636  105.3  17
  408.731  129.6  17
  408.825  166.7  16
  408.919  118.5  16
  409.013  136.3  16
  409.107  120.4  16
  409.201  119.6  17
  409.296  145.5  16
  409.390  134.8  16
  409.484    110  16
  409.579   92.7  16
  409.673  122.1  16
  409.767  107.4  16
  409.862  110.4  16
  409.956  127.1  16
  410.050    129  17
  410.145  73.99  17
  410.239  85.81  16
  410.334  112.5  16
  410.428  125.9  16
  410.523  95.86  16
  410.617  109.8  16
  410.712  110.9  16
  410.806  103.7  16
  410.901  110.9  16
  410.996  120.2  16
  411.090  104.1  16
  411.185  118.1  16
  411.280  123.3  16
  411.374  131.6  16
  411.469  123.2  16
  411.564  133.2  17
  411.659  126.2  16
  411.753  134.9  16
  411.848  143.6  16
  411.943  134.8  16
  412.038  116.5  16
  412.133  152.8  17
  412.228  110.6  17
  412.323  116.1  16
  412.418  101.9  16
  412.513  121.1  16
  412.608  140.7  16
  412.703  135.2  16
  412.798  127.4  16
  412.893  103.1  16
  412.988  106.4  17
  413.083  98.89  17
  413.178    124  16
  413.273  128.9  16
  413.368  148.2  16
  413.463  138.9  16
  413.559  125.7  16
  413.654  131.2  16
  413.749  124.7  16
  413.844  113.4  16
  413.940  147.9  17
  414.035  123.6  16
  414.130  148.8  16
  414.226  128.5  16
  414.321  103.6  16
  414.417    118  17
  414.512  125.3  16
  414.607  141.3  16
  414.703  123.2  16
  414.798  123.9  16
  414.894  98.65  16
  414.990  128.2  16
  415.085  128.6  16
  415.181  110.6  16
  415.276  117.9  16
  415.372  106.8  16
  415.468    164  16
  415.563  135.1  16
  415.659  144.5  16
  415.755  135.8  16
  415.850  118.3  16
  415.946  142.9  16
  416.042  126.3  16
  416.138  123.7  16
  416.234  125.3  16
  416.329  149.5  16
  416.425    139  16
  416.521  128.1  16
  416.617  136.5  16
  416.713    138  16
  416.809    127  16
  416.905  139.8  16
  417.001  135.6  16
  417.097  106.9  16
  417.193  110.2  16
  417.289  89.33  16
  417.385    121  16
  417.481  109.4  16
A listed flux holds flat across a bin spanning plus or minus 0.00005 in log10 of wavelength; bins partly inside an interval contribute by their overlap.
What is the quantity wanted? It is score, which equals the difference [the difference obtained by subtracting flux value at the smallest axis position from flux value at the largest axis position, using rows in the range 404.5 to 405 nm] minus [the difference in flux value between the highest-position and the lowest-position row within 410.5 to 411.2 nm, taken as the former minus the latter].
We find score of -17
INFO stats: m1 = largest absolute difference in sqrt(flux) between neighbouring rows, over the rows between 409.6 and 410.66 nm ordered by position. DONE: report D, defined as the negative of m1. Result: -2.8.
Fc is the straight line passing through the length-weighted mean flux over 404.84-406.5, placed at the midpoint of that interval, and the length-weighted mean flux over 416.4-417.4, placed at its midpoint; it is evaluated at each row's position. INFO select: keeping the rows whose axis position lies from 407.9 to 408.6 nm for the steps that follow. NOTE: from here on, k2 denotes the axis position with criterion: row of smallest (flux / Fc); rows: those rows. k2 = 408.072 nm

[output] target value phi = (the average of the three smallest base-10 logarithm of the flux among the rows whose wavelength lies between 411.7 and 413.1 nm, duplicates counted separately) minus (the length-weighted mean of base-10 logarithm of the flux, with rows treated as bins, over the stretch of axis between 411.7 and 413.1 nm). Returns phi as -0.083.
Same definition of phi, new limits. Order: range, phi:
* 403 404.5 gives -0.106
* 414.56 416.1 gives -0.080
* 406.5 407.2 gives -0.069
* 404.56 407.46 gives -0.086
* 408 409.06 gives -0.077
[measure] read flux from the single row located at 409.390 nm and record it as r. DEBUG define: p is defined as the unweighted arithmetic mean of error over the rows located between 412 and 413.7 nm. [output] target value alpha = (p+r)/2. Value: 76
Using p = 16.2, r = 134.8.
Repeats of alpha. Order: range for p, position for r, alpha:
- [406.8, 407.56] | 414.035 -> 70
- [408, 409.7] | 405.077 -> 74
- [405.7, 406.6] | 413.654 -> 74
